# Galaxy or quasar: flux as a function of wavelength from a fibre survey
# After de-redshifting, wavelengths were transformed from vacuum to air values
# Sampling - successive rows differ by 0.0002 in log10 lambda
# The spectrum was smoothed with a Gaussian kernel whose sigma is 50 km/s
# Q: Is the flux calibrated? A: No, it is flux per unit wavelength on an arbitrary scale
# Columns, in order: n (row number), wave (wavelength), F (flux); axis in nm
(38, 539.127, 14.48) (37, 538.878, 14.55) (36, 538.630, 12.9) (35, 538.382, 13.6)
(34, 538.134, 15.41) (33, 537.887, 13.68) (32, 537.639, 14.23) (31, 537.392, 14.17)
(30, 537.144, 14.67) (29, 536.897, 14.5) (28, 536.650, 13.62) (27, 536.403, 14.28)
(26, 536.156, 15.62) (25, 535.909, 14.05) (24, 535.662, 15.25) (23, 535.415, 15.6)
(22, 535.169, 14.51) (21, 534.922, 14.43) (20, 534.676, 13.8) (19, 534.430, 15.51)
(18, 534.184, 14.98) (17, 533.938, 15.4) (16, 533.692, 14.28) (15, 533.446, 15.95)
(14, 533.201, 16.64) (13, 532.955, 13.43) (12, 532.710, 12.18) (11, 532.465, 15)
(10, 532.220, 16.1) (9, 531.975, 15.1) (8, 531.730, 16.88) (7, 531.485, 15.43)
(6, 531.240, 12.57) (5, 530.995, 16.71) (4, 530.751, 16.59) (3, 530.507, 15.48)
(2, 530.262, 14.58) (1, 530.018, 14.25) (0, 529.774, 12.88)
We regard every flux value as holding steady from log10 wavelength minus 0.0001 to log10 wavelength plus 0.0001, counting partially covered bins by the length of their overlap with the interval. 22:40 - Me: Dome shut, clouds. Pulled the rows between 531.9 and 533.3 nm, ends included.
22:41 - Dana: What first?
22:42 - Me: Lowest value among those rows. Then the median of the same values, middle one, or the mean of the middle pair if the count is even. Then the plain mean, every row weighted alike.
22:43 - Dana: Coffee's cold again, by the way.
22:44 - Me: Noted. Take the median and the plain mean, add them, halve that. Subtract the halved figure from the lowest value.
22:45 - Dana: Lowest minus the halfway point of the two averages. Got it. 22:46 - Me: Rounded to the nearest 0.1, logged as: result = -2.7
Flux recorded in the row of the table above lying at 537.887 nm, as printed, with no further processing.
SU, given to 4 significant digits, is 13.68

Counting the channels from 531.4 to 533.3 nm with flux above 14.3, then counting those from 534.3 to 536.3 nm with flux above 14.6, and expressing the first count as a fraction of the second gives 1.50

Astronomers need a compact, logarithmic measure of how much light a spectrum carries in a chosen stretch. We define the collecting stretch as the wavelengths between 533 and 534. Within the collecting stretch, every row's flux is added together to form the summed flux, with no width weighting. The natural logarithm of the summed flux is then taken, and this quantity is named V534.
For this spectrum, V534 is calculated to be 4.13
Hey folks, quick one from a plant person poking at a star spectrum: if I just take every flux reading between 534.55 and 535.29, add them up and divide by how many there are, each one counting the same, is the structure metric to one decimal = 14.2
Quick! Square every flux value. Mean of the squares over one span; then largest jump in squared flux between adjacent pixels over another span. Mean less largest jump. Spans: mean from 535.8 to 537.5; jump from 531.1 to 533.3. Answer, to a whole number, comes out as 112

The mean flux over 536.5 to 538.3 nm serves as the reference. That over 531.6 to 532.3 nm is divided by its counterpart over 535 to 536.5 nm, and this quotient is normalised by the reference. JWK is 0.0752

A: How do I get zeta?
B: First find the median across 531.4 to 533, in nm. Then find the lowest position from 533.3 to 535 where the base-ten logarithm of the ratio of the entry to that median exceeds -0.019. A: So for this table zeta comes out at 533.446 nm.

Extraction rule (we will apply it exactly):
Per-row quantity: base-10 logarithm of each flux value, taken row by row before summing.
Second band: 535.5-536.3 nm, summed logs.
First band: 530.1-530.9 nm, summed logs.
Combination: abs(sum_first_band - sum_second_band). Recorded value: 0.05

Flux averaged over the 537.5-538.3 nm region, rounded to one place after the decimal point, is 14.4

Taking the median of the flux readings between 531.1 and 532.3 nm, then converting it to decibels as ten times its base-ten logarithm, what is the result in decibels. 11.9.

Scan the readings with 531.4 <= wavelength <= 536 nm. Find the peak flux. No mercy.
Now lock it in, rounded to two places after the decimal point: 16.88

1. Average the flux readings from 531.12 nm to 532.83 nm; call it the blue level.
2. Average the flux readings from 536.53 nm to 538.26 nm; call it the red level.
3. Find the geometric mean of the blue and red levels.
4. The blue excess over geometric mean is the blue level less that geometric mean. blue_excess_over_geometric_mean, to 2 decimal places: 0.21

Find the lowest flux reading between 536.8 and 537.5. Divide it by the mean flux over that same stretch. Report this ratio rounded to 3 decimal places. 0.981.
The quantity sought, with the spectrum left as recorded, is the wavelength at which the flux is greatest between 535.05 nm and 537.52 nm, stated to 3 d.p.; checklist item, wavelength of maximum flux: 536.156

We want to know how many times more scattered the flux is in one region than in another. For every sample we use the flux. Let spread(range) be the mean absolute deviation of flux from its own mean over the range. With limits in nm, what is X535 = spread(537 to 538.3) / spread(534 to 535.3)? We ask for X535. 1.0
